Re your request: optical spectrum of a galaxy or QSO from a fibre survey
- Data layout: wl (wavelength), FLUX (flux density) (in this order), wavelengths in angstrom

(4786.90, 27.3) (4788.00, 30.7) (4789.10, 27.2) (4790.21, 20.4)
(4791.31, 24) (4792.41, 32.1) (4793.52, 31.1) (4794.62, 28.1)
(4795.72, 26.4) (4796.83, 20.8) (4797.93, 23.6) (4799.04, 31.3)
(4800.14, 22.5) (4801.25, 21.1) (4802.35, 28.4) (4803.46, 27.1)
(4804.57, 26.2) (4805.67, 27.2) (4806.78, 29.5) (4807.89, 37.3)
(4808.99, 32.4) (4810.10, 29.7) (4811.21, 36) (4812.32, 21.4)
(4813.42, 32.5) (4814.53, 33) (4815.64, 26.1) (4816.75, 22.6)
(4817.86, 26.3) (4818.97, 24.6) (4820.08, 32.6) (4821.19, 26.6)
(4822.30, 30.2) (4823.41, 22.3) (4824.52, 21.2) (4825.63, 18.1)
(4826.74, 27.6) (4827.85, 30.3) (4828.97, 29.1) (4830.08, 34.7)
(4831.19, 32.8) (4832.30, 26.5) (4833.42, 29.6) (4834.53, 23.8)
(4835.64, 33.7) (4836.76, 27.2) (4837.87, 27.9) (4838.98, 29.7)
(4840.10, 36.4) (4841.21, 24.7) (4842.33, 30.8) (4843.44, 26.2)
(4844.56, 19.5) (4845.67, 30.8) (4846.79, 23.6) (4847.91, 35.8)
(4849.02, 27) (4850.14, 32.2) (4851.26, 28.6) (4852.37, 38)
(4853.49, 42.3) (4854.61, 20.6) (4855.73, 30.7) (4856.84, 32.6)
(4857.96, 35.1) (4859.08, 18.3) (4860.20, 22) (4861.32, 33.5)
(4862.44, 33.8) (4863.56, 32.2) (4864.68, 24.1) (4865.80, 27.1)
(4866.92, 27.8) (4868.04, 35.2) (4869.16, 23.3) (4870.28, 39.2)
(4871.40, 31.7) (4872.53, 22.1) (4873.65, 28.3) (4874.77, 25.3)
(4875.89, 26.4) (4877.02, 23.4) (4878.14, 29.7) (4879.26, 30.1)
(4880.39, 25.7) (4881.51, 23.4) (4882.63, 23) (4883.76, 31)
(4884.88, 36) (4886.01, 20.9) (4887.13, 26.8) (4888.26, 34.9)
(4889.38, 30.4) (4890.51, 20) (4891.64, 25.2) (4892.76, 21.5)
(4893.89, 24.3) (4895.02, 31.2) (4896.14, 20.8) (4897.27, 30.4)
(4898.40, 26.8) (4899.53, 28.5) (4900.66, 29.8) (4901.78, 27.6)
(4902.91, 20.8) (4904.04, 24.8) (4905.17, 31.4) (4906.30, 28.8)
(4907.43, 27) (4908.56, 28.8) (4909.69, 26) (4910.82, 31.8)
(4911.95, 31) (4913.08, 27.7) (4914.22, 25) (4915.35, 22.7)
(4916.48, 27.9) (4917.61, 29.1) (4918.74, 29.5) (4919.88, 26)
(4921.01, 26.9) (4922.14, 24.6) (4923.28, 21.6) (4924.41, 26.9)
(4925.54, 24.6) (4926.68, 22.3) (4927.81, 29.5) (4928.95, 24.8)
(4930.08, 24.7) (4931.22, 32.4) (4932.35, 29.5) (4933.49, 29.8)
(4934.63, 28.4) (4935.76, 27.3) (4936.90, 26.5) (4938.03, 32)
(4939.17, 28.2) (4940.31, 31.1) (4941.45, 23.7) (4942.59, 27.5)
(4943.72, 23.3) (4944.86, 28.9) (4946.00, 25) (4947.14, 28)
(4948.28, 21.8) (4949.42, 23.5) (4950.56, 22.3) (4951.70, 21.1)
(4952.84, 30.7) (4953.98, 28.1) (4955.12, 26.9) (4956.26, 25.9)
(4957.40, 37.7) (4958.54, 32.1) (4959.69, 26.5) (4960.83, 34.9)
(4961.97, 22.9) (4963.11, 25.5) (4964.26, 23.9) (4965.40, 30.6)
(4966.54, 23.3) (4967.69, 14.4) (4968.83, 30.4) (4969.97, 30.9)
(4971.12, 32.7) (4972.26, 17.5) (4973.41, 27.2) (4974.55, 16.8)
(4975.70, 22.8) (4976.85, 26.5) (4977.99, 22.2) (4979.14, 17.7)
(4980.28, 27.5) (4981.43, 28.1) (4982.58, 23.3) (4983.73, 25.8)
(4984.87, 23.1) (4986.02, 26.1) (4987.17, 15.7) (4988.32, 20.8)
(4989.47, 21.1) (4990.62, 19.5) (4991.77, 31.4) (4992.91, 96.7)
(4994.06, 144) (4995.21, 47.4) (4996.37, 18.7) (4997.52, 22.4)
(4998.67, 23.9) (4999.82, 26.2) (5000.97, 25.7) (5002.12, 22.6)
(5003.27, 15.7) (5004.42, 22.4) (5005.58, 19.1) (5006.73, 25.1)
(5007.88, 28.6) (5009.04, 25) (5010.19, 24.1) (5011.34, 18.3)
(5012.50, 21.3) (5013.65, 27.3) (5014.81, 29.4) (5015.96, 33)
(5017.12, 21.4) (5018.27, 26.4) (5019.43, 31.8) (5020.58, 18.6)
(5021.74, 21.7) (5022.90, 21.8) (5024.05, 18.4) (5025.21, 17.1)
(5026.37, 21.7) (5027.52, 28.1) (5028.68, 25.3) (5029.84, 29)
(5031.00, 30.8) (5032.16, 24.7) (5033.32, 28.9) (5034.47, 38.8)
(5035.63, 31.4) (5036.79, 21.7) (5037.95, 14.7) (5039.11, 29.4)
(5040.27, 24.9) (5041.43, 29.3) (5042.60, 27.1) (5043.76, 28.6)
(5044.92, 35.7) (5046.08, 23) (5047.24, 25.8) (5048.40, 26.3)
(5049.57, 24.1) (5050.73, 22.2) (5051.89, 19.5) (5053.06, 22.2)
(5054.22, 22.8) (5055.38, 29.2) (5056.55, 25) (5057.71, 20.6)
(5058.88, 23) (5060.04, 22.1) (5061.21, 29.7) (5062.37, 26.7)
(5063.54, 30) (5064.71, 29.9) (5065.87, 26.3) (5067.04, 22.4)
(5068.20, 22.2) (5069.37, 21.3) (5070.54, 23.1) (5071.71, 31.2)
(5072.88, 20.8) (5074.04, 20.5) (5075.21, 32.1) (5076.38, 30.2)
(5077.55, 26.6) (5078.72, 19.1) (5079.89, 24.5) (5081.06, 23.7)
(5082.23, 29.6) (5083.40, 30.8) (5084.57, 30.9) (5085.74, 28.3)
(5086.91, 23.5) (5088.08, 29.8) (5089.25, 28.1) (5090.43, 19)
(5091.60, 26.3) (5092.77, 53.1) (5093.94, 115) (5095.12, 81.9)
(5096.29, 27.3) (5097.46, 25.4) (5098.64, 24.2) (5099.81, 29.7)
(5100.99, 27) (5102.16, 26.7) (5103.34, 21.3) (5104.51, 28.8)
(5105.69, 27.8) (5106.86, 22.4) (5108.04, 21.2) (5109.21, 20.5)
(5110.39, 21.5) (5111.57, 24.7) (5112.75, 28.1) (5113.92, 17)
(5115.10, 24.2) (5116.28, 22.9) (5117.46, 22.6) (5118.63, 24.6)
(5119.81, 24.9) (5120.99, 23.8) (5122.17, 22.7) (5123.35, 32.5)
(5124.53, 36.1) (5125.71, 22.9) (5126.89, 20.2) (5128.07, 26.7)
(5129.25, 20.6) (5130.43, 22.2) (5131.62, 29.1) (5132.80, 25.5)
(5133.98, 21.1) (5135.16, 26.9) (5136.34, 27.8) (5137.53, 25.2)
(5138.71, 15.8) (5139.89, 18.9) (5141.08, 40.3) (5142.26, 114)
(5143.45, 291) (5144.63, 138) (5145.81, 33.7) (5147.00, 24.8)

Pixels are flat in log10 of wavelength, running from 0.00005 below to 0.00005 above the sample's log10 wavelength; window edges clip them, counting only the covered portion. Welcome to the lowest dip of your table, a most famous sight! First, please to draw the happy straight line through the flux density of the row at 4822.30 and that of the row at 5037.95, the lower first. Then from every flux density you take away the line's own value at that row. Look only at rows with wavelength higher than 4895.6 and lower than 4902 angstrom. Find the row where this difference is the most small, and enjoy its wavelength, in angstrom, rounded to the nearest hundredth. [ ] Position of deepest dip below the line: 4896.14 angstrom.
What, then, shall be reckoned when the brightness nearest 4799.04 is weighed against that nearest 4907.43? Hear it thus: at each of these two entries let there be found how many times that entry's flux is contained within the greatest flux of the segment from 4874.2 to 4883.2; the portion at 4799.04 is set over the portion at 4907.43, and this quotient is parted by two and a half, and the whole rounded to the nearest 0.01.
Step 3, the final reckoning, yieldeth 0.35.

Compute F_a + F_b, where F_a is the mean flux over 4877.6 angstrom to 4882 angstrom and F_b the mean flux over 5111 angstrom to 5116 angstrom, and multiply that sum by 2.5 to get 127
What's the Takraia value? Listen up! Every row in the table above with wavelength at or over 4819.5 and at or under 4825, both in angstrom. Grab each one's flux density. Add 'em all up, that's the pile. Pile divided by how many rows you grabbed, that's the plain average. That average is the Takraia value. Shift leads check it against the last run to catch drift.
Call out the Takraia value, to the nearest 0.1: 26.6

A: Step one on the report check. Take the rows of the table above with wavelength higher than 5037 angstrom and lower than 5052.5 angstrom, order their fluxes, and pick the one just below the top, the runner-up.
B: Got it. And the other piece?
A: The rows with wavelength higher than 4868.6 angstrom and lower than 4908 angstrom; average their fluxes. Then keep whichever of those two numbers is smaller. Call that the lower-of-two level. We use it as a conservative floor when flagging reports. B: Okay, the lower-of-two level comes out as 27.2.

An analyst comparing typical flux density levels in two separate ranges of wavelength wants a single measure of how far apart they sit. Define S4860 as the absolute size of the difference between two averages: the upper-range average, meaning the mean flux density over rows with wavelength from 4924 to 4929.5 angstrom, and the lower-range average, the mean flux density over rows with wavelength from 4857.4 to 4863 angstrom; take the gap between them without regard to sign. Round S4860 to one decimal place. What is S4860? 2.9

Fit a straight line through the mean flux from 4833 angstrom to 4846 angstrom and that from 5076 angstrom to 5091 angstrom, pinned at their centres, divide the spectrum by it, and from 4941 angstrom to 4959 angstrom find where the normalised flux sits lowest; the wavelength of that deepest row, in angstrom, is 4951.70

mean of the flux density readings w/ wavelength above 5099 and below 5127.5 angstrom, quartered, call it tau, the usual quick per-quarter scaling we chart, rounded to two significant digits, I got 6.2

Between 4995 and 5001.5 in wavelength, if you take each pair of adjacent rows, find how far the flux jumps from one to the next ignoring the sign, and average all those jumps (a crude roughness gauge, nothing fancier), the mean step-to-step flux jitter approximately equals 7.34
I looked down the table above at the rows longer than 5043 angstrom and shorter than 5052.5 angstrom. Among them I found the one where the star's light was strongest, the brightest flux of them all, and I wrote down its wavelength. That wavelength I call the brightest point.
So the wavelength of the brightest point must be 5044.92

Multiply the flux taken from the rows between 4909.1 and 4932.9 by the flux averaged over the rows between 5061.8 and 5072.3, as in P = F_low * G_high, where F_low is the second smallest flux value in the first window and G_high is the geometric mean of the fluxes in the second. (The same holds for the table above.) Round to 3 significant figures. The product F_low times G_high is 572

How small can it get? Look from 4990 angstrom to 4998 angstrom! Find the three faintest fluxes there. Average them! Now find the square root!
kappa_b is 4.49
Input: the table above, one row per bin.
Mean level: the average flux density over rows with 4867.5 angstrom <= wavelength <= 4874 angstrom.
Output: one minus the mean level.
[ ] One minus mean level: -29.0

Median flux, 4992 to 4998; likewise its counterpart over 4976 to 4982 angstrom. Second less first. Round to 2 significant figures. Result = -21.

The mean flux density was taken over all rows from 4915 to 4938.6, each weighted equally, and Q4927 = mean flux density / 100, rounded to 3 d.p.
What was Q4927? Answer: 0.270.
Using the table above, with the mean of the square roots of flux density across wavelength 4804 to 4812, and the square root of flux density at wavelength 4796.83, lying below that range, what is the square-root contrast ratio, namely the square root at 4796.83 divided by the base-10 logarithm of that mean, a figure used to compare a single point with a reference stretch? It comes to 6.1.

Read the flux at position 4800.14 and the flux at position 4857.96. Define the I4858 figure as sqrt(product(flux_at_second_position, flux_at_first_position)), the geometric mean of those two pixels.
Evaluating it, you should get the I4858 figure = 28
